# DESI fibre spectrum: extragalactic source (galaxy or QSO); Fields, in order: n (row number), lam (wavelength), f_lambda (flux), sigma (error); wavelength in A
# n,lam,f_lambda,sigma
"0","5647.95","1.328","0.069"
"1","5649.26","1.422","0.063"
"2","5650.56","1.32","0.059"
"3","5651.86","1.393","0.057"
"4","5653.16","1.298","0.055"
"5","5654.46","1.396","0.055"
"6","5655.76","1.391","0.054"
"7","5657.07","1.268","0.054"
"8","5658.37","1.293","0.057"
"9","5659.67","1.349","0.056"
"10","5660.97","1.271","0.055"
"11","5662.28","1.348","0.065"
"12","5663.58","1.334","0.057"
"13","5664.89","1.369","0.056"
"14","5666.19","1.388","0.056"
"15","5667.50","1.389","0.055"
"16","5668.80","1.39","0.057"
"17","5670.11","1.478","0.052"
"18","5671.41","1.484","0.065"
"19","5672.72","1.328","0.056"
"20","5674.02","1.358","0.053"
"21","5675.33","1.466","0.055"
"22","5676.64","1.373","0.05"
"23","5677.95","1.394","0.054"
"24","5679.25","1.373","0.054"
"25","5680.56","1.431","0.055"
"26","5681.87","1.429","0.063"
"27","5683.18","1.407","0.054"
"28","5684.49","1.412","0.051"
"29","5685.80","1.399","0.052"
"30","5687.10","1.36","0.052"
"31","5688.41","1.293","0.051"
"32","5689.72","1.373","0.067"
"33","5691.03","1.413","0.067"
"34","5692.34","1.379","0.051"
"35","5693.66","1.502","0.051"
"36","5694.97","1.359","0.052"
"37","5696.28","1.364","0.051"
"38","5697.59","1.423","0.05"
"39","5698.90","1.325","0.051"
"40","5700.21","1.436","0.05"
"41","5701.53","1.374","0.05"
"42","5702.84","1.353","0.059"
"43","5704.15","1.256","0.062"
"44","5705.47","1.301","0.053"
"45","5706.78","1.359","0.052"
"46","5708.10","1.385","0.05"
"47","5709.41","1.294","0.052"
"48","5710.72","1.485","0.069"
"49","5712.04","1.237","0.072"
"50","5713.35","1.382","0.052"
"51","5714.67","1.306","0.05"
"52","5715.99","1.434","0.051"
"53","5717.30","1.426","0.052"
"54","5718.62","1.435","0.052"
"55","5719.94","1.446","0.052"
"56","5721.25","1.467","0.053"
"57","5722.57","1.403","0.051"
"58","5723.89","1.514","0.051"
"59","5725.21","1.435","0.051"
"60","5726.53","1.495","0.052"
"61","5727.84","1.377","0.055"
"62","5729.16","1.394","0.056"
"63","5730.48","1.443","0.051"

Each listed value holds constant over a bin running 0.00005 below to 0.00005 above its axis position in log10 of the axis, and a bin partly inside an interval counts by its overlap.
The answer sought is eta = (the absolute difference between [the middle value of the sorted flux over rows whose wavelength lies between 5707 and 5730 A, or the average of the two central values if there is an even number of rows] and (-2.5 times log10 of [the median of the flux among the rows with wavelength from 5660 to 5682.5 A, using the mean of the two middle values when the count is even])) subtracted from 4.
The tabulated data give 2.22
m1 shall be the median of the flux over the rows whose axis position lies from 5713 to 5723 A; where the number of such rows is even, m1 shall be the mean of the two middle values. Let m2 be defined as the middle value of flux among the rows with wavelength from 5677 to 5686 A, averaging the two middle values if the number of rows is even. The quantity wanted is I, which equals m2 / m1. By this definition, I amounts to 0.98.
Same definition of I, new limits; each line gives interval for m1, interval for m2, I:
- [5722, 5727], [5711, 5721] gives 0.97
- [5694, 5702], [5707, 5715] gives 0.98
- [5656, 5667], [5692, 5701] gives 1.03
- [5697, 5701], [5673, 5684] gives 0.98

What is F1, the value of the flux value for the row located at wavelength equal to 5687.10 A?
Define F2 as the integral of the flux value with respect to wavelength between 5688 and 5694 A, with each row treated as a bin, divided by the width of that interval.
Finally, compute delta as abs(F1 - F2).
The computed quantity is 0.03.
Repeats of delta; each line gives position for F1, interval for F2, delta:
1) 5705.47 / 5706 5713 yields 0.05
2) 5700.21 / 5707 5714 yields 0.08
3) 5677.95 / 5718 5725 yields 0.06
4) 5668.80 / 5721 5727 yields 0.07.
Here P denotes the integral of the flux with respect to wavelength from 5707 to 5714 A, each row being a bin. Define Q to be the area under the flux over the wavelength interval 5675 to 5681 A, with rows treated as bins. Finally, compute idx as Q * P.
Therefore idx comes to 80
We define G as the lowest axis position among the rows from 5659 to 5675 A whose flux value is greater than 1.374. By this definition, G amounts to 5666.19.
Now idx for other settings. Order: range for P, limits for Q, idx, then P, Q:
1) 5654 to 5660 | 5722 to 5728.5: 75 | 8.0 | 9.4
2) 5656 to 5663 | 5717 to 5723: 79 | 9.2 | 8.6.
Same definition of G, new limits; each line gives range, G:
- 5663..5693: 5666.19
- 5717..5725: 5717.30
